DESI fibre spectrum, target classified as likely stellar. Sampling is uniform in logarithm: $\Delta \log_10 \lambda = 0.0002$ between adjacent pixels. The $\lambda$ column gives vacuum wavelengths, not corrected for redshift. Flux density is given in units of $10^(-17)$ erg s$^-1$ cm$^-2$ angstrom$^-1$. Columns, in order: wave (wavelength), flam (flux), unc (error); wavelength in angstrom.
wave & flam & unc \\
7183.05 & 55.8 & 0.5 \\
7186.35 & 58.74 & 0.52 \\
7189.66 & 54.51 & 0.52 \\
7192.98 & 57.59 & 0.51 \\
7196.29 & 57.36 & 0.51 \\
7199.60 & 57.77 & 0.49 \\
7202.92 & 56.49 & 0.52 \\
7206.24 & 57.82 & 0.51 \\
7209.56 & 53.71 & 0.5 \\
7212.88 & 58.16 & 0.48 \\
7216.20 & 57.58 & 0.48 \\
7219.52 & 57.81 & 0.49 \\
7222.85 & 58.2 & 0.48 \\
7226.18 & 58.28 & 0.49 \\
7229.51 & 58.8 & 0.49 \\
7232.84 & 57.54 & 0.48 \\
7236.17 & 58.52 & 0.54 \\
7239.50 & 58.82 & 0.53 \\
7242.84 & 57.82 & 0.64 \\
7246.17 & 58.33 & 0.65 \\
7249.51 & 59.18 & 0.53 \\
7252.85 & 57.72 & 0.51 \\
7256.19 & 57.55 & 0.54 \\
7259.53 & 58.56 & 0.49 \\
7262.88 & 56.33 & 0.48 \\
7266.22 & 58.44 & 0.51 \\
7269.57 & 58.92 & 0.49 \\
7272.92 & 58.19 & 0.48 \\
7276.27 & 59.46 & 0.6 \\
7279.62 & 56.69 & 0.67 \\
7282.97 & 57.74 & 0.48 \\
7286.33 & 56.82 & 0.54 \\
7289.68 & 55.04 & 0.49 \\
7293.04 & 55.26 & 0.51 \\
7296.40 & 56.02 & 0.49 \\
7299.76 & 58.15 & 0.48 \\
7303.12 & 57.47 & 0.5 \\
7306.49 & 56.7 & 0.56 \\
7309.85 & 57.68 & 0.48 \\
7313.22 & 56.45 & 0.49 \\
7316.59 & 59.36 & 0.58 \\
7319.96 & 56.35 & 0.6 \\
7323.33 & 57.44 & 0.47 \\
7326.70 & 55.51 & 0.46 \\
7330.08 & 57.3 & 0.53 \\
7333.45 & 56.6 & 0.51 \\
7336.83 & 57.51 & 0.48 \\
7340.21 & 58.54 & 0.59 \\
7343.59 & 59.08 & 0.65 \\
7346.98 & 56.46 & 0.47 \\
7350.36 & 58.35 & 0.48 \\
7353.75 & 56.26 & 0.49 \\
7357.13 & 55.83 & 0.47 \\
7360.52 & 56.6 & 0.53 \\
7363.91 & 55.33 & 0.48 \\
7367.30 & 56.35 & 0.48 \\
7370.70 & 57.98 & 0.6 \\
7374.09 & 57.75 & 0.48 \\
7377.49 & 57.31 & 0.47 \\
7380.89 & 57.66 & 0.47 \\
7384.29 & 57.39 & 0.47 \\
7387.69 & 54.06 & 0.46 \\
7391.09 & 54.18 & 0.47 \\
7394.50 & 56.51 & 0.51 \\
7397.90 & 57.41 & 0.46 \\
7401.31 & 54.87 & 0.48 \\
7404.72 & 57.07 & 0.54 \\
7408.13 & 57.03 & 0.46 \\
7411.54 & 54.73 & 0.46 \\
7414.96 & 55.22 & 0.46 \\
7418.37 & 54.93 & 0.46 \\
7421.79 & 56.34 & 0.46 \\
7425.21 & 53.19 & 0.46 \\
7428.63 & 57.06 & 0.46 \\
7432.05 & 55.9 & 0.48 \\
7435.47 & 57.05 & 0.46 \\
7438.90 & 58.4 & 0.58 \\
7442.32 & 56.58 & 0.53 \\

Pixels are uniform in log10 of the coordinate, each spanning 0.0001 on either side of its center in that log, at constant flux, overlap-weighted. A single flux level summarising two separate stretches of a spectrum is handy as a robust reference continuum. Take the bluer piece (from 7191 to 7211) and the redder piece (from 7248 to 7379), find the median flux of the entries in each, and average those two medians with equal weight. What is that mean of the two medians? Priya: 57.5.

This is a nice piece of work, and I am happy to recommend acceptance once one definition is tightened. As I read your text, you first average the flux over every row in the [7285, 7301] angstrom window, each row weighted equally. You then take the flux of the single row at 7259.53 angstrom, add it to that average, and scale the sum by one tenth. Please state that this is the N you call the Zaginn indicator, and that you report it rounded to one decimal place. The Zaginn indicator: 11.5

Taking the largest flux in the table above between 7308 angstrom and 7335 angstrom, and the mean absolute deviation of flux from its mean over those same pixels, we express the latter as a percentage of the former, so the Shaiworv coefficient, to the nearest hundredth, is 1.45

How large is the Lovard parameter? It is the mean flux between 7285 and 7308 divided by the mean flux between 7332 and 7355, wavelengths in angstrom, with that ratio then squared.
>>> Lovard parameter 0.96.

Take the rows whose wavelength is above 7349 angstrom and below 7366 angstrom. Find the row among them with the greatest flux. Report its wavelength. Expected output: 7350.36 angstrom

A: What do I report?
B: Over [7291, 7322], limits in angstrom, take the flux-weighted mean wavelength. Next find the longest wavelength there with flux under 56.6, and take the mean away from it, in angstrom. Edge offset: 13.4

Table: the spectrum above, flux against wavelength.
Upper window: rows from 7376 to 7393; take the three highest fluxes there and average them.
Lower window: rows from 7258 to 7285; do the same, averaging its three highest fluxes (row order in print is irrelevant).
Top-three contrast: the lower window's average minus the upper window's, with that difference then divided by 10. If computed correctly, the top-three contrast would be 0.15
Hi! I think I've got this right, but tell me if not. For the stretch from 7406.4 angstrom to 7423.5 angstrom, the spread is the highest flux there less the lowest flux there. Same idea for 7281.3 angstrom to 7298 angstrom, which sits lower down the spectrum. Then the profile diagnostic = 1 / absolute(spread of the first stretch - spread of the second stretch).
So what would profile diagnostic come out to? 2.50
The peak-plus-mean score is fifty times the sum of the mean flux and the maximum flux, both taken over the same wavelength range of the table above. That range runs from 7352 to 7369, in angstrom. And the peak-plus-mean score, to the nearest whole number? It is 5634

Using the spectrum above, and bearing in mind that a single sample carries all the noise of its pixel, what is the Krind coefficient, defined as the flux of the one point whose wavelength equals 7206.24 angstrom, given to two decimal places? 57.82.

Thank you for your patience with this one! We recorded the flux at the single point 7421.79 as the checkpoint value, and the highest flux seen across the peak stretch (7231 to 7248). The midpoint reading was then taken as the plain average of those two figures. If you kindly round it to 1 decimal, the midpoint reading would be 57.6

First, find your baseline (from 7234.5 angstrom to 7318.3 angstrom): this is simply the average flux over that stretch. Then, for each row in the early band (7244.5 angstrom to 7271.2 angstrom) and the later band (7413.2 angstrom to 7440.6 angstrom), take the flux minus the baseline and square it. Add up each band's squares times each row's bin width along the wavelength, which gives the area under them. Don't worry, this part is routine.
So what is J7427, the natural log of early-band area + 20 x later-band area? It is 7.9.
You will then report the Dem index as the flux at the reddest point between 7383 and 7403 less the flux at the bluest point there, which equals -2.5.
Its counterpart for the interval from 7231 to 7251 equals 1.6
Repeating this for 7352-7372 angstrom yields 1.7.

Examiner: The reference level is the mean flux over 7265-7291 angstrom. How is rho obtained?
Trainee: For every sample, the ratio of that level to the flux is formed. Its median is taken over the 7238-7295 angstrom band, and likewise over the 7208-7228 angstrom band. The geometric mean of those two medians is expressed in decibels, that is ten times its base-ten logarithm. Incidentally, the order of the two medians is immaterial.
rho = -0.02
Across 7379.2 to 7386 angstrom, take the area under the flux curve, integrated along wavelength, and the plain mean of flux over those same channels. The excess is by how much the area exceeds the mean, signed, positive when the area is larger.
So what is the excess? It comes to 334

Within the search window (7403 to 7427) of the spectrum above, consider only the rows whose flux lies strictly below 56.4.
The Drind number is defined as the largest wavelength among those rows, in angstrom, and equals 7425.21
